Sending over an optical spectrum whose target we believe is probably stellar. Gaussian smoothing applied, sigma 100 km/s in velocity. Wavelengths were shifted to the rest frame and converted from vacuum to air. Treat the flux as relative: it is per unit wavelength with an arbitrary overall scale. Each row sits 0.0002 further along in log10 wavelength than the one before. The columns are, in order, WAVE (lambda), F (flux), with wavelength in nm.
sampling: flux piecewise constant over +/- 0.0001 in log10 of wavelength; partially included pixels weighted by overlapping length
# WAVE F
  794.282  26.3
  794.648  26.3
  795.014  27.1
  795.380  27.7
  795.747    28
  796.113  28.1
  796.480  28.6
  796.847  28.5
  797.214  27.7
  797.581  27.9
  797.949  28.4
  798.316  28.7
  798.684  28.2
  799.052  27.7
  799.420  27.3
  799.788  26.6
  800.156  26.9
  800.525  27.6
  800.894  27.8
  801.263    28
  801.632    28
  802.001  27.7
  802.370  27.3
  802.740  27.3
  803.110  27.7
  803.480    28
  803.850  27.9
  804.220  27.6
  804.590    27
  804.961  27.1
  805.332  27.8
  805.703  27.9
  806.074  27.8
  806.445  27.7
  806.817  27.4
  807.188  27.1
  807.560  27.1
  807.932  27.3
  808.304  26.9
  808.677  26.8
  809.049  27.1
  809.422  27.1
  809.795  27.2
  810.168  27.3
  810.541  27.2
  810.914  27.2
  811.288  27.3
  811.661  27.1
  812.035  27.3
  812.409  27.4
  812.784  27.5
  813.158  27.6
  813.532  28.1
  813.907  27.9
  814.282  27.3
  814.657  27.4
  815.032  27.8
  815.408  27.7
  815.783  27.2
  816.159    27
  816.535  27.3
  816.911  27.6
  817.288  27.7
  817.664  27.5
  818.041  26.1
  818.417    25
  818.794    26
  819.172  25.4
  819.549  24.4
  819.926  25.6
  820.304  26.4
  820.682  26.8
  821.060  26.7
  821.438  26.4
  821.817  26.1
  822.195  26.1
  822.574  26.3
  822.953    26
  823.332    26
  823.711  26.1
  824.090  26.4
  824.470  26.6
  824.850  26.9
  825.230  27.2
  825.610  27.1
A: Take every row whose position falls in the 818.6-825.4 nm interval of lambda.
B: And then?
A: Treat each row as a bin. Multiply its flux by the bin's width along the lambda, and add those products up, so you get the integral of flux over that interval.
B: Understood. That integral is 178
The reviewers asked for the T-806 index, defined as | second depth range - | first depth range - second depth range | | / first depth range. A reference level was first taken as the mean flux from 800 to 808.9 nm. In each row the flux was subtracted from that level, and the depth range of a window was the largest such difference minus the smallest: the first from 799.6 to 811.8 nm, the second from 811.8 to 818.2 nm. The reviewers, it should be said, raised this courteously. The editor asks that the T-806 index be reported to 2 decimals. 1.00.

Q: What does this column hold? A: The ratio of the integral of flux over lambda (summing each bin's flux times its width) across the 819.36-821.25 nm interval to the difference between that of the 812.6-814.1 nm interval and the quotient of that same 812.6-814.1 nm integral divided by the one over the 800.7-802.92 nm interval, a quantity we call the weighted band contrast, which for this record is 1.20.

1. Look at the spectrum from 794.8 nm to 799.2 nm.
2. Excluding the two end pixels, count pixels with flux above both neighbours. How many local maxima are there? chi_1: 2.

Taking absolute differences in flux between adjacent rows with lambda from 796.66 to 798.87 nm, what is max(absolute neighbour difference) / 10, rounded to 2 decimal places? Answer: 0.08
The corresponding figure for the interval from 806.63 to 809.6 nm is 0.04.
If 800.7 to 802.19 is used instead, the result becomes 0.03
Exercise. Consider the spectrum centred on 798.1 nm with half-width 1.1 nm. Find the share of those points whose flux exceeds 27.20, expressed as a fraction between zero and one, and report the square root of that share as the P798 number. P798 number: 1.00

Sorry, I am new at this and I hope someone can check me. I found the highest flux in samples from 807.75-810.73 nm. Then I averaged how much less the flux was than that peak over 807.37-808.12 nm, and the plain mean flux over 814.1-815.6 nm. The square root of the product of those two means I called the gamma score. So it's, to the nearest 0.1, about 1.7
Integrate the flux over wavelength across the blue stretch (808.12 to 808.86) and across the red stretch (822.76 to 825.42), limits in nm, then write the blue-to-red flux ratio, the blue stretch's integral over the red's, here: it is 0.28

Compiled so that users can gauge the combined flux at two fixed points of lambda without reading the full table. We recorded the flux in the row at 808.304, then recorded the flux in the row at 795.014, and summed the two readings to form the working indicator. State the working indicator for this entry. 54.0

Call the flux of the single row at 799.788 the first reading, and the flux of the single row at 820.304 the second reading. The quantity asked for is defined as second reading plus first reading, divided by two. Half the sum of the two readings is 26.5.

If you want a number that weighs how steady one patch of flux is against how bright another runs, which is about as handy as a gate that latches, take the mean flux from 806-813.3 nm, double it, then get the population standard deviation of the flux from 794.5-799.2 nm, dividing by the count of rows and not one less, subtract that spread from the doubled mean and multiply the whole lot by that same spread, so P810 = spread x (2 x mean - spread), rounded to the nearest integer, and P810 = 34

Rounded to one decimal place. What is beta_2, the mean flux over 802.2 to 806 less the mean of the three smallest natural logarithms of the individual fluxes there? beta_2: 24.3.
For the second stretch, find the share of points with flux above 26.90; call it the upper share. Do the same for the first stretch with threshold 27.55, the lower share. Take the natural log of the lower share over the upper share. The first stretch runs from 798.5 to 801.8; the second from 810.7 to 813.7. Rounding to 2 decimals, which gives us -0.41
